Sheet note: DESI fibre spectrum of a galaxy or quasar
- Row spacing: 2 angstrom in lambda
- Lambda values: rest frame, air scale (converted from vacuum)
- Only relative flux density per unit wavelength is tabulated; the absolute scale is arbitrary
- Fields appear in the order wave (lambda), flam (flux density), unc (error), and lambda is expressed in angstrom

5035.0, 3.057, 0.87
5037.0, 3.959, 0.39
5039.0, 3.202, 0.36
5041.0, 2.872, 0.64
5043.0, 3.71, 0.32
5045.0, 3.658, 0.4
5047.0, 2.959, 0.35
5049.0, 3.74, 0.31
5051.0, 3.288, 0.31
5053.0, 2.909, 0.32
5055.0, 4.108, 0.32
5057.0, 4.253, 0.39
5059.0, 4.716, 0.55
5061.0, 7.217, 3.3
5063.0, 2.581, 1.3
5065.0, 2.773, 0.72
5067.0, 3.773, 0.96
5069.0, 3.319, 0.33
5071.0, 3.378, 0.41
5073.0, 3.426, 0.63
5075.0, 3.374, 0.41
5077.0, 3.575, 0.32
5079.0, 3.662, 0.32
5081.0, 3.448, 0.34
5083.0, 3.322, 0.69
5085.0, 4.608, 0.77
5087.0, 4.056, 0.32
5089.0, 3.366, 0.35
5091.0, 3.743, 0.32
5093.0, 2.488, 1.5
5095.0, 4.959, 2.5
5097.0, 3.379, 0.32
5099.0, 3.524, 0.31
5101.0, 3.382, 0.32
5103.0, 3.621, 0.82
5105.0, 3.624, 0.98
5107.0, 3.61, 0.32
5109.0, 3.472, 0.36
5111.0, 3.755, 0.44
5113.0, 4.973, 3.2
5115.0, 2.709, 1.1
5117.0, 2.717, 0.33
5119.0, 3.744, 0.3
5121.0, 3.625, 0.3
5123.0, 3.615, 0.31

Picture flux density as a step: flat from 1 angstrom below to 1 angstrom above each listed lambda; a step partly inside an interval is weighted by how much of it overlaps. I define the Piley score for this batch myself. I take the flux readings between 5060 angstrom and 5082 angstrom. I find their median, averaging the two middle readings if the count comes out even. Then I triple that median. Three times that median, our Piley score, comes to 10.3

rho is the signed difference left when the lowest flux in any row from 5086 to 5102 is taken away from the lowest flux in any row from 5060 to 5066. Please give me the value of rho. 0.1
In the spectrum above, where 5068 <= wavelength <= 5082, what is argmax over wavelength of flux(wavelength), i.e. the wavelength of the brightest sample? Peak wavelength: 5079.0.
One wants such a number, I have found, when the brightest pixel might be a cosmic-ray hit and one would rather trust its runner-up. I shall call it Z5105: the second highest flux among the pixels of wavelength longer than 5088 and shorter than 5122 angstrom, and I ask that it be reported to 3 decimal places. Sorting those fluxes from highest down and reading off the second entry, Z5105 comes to 4.959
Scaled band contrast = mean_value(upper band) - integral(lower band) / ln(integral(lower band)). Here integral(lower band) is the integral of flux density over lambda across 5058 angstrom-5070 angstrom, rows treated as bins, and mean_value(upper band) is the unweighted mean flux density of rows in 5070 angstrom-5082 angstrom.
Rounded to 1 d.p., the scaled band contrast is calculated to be -9.1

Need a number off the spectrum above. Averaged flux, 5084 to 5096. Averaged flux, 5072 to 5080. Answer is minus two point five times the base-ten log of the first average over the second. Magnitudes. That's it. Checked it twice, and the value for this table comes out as -0.11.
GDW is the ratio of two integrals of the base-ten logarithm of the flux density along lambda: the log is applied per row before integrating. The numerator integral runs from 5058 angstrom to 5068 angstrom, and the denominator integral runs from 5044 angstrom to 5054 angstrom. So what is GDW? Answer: 1.15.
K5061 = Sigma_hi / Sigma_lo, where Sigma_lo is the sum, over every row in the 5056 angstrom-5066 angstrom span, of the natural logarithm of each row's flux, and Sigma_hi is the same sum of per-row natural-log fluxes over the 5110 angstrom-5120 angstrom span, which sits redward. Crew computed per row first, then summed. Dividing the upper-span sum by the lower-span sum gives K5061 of 0.90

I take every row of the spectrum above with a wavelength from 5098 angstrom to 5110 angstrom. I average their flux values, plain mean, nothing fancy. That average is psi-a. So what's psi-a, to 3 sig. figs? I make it 3.54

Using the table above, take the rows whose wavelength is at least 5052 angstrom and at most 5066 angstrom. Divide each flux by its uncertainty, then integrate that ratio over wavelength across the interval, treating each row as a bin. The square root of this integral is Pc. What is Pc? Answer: 9.9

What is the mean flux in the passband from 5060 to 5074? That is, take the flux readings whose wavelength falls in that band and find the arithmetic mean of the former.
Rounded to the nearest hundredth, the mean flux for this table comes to 3.78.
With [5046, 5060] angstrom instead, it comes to 3.71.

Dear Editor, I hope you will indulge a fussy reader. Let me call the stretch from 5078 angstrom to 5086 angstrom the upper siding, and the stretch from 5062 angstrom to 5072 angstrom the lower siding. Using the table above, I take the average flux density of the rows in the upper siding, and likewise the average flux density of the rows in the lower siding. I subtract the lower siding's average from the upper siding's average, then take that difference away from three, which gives 2.40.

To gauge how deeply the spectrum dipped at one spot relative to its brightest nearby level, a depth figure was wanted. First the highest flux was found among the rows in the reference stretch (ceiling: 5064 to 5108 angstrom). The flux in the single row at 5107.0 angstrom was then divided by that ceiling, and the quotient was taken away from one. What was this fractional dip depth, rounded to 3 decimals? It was 0.272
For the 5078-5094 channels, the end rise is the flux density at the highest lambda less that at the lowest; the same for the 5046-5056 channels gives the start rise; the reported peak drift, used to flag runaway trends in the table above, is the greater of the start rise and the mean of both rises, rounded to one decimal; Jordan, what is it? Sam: 1.1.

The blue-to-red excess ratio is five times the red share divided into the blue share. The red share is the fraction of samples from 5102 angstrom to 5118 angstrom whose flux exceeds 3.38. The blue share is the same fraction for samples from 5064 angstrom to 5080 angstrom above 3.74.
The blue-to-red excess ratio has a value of 0.8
